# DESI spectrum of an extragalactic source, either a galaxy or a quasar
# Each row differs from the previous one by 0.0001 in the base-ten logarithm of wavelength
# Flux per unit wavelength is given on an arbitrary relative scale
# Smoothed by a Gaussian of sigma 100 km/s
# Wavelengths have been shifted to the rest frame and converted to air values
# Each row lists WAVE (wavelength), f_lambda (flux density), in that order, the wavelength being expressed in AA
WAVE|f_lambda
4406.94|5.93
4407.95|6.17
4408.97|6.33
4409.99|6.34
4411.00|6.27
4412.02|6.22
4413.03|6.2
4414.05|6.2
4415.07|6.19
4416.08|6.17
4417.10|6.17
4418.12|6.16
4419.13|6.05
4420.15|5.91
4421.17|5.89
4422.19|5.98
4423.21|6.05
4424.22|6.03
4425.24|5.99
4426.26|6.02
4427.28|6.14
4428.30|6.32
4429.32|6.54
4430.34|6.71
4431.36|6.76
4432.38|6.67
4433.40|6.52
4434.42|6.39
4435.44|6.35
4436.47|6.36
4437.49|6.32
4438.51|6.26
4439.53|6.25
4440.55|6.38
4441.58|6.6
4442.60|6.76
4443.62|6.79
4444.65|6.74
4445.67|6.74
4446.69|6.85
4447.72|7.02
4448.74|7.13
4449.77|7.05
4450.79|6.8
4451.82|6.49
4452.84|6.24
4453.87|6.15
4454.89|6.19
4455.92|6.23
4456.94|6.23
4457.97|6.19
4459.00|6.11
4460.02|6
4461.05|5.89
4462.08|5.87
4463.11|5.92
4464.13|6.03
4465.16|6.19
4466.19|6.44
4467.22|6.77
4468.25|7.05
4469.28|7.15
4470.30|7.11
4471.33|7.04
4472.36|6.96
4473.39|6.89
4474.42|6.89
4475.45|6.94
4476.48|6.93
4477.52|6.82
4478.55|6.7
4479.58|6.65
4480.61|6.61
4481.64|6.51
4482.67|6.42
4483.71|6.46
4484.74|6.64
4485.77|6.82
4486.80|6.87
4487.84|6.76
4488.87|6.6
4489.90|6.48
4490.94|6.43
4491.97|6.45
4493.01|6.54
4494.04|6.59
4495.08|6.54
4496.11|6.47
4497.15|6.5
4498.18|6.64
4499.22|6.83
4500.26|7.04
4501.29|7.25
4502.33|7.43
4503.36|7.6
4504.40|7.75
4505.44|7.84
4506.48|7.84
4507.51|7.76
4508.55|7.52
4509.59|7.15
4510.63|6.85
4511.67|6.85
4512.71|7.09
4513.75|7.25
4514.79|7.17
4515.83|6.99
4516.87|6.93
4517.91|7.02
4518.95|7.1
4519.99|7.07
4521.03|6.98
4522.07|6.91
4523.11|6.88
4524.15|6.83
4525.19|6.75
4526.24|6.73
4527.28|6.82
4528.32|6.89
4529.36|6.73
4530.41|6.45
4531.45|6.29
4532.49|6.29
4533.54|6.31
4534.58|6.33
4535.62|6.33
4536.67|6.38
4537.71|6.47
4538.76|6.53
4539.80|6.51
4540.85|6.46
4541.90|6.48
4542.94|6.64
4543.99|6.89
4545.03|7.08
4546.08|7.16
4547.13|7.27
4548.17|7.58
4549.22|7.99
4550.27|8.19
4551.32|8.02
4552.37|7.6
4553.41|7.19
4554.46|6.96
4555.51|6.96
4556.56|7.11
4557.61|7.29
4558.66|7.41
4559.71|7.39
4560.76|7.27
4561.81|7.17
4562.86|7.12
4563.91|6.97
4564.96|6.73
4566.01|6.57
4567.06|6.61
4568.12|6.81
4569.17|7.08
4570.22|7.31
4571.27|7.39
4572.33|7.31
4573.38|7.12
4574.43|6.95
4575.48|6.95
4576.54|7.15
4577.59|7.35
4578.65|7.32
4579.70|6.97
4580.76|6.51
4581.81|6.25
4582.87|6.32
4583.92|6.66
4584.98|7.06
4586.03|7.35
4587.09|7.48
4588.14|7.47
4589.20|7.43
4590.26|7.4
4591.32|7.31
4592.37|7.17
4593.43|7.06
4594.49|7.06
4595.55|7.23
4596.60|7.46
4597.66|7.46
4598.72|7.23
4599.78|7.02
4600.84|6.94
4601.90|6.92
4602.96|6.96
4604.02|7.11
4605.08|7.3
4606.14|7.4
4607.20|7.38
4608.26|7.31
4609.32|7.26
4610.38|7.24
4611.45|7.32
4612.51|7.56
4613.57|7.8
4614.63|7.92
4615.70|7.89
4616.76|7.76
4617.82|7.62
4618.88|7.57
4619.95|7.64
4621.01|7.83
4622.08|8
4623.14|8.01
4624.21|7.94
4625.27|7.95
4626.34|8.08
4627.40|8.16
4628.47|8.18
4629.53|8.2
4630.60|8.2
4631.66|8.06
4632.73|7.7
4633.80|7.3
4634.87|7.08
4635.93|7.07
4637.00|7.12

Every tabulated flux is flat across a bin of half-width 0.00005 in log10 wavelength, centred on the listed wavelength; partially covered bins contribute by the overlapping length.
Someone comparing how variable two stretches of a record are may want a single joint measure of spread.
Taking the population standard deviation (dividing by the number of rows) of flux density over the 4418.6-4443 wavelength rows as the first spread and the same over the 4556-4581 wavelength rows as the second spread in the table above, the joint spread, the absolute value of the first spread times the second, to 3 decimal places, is 0.072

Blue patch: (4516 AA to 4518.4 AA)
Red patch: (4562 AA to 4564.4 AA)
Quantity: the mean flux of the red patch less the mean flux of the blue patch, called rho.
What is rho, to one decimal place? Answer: 0.1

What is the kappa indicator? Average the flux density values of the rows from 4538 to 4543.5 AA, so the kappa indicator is 6.52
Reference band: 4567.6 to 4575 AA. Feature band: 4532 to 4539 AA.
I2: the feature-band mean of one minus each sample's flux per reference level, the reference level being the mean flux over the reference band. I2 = 0.11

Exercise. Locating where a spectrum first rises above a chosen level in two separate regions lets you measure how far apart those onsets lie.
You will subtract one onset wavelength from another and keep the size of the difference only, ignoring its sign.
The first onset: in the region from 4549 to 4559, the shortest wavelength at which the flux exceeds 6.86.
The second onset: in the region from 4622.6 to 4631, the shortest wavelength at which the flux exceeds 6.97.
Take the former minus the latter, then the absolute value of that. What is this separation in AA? 73.9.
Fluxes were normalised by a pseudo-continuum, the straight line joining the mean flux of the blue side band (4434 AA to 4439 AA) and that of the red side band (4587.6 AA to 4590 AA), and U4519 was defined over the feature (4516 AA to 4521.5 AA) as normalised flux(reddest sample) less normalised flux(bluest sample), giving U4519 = 0.00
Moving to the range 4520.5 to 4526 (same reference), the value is -0.04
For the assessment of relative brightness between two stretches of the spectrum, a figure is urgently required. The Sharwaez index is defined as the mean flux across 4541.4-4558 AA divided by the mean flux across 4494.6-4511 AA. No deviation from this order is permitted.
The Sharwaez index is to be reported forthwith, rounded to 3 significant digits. 1.01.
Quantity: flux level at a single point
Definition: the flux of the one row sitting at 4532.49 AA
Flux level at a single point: 6.29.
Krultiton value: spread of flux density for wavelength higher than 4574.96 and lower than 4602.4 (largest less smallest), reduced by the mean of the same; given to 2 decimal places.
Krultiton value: -5.87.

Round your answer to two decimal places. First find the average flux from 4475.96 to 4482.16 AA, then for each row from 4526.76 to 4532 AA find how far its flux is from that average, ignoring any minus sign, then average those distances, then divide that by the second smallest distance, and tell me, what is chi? 1.71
